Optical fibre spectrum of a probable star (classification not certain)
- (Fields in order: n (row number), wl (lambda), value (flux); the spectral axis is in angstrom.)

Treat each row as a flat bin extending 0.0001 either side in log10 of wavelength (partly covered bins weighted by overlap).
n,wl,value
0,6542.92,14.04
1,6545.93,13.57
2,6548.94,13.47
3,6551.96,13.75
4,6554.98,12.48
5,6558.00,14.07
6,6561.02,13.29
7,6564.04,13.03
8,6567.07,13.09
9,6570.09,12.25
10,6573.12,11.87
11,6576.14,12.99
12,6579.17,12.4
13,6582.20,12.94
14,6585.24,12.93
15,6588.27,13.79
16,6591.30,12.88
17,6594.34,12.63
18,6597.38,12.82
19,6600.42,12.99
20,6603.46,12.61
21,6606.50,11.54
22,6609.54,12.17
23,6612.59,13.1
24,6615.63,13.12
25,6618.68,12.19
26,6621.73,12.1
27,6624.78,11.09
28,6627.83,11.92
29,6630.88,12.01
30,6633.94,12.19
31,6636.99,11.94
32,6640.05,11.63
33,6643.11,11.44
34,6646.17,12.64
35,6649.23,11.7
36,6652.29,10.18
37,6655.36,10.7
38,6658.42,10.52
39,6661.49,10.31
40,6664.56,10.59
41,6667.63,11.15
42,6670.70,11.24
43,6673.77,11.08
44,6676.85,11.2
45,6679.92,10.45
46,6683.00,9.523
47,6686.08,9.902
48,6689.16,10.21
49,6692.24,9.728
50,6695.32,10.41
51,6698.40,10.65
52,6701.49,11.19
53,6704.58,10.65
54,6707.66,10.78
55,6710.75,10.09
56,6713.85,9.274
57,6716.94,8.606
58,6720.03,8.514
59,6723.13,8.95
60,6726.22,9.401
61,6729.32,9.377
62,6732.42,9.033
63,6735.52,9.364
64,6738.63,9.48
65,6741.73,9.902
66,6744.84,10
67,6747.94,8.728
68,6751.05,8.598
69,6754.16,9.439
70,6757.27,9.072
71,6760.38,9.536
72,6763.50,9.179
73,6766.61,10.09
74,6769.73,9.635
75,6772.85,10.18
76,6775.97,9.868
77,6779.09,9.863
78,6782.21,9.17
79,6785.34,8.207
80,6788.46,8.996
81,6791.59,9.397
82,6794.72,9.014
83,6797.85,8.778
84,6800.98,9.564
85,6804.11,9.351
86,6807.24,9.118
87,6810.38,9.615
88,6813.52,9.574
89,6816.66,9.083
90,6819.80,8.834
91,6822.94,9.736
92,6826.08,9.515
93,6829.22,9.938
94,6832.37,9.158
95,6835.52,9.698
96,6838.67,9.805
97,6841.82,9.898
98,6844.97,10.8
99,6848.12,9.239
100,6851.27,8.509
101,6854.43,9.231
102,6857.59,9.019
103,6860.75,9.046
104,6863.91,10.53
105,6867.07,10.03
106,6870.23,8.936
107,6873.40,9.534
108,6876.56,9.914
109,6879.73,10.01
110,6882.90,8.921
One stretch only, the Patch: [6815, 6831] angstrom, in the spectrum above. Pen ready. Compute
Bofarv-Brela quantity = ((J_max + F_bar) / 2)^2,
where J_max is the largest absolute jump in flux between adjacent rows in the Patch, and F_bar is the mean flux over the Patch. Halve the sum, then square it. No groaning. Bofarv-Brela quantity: 27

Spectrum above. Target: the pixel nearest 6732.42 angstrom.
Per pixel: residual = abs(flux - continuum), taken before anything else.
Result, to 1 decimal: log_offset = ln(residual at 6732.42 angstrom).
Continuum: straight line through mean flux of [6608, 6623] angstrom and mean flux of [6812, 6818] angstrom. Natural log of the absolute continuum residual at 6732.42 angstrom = 0.5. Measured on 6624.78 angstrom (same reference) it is 0.3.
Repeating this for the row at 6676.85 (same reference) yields -1.0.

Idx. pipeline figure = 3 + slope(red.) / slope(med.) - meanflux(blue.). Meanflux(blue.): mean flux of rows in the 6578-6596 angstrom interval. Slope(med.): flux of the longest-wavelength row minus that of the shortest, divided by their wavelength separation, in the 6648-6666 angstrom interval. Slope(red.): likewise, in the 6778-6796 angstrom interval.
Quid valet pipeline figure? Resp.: -9.2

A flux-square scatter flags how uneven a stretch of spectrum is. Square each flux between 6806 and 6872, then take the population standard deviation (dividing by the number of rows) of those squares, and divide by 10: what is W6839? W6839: 1.1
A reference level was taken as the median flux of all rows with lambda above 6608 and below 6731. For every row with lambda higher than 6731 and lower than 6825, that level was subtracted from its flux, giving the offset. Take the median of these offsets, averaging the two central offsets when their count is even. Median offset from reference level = -1.4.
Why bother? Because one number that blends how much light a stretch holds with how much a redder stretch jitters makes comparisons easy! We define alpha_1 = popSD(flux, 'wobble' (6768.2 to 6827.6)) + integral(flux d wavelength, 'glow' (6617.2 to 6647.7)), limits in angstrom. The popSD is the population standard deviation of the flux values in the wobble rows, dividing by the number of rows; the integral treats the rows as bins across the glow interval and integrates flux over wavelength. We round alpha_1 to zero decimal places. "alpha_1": 364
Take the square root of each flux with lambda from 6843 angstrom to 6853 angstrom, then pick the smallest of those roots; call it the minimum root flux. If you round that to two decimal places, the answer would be 2.92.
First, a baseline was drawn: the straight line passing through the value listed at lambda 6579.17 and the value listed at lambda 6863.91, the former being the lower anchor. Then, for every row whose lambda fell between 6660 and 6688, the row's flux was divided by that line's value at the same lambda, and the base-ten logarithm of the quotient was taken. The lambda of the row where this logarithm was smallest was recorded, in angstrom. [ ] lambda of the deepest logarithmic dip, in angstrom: 6683.00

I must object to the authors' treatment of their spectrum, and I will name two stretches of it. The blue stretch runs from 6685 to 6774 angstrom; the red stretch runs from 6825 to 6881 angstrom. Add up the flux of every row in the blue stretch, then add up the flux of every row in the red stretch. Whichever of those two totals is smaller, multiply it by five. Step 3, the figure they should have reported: 864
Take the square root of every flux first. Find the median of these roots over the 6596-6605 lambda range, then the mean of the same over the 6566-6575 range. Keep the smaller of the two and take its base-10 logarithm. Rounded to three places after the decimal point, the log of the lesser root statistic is 0.547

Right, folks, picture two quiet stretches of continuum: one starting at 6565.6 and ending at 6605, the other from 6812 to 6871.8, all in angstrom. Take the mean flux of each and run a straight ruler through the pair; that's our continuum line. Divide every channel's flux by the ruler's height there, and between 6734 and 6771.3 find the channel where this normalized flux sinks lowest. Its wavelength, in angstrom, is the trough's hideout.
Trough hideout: 6751.05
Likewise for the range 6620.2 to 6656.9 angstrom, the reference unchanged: 6652.29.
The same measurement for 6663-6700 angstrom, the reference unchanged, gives 6683.00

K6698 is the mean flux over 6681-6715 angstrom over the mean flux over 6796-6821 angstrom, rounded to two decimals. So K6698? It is 1.11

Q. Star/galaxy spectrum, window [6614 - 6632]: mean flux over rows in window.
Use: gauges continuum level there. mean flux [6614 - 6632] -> 12.1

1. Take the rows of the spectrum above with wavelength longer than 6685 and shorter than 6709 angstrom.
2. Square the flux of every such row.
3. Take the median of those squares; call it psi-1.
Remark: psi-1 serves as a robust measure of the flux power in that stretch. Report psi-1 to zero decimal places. 111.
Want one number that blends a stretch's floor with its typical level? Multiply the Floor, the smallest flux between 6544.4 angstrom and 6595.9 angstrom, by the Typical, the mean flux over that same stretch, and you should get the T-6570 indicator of 155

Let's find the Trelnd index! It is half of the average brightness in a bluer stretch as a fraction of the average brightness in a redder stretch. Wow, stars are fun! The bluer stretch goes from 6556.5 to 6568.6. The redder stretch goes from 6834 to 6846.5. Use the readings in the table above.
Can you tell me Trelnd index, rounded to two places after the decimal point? 0.67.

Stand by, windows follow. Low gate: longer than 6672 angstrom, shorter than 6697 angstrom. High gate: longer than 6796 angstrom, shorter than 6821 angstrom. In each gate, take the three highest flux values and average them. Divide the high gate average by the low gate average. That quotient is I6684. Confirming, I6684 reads 0.88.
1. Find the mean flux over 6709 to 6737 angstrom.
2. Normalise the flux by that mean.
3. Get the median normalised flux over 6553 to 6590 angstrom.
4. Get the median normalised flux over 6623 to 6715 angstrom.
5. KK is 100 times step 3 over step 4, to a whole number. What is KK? 121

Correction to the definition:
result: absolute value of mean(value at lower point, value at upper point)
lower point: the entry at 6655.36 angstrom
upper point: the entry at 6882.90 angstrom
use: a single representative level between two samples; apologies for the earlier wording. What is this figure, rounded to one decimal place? 9.8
